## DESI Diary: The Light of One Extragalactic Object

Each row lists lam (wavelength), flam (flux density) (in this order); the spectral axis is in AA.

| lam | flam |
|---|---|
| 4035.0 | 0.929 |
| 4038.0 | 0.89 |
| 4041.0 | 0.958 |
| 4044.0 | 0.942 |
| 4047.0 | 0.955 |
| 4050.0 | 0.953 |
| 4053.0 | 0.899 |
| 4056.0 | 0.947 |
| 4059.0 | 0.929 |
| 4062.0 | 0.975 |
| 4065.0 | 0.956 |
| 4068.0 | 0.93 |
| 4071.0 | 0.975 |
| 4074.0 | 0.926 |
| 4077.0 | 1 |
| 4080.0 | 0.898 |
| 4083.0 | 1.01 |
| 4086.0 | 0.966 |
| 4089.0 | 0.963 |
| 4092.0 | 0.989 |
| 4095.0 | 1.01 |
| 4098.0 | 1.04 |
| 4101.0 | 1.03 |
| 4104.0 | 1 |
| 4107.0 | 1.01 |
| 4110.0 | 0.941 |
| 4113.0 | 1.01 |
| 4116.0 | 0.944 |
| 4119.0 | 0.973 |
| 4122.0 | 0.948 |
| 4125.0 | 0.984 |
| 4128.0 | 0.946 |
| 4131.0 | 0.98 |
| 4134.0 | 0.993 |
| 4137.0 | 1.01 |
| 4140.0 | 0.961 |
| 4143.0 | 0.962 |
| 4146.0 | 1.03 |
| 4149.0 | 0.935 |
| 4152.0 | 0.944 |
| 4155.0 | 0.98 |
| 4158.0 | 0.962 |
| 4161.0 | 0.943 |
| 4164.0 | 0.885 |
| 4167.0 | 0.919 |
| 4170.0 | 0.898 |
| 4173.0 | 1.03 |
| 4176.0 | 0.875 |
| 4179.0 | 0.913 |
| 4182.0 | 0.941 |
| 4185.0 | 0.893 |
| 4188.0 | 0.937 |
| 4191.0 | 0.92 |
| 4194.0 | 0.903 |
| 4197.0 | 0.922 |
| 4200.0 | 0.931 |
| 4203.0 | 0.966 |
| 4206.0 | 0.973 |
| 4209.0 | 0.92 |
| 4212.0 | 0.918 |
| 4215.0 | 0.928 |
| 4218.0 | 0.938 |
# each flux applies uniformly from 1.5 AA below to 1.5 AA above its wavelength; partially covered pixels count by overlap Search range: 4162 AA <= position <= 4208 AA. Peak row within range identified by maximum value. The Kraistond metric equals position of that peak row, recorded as 4173.0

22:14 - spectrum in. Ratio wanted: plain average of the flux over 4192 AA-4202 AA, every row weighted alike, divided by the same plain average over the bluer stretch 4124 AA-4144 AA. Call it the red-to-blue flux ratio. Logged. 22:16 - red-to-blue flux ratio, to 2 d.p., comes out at 0.94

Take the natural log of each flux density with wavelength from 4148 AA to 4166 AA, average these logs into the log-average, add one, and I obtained 0.94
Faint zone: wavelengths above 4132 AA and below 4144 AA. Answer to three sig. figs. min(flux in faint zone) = 0.961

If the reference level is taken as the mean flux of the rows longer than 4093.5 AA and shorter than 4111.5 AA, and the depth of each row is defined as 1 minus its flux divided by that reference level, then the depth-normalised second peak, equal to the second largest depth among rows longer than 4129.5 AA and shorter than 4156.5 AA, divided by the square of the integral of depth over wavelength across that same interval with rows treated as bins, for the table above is 0.11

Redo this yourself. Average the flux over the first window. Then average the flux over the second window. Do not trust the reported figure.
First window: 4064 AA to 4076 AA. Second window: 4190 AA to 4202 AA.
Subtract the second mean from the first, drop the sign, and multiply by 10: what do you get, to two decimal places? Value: 0.28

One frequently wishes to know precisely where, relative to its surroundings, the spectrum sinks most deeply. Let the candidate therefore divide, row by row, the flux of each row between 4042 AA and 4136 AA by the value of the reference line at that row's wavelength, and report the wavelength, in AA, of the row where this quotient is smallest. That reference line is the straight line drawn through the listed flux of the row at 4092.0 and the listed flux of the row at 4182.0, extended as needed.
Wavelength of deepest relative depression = 4053.0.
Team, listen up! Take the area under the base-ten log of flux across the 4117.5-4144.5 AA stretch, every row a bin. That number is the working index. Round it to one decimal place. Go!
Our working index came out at -0.3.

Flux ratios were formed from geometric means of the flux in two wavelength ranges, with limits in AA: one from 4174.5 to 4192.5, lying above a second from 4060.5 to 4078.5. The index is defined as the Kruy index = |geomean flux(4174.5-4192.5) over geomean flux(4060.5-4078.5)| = 0.95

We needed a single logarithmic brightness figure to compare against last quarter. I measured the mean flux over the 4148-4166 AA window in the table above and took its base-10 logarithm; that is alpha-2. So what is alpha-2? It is -0.026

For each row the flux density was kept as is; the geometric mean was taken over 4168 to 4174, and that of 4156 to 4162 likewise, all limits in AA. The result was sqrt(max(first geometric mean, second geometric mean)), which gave 0.981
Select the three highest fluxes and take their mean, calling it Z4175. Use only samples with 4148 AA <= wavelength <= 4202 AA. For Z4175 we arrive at 0.99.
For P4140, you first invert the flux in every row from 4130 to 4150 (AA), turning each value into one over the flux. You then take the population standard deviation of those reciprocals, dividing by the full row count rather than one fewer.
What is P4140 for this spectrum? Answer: 0.031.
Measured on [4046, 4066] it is 0.026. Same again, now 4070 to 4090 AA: 0.040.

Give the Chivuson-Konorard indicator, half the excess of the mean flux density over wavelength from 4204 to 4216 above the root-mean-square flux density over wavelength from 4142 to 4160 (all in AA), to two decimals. -0.02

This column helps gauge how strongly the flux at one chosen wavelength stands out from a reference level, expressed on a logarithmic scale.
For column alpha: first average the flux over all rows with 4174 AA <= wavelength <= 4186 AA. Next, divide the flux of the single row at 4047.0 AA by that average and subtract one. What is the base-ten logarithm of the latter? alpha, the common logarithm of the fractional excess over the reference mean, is -1.3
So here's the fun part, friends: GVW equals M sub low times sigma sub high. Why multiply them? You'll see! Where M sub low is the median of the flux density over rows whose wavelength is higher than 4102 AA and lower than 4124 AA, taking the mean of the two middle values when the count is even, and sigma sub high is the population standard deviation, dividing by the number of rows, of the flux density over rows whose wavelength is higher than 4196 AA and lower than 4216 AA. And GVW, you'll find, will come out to 0.021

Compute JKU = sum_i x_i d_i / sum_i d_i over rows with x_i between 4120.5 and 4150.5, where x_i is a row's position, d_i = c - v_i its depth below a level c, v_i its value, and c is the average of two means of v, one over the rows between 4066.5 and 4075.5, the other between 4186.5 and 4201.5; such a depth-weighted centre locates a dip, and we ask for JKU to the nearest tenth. 4136.4 AA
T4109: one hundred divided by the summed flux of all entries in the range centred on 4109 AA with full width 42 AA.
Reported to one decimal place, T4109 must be 7.3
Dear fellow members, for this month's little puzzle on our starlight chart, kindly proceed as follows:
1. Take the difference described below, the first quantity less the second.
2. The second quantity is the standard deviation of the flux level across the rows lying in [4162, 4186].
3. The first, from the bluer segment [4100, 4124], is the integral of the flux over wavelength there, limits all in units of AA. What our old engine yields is 23.5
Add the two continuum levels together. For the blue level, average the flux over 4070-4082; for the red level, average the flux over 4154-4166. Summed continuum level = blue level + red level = 1.89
